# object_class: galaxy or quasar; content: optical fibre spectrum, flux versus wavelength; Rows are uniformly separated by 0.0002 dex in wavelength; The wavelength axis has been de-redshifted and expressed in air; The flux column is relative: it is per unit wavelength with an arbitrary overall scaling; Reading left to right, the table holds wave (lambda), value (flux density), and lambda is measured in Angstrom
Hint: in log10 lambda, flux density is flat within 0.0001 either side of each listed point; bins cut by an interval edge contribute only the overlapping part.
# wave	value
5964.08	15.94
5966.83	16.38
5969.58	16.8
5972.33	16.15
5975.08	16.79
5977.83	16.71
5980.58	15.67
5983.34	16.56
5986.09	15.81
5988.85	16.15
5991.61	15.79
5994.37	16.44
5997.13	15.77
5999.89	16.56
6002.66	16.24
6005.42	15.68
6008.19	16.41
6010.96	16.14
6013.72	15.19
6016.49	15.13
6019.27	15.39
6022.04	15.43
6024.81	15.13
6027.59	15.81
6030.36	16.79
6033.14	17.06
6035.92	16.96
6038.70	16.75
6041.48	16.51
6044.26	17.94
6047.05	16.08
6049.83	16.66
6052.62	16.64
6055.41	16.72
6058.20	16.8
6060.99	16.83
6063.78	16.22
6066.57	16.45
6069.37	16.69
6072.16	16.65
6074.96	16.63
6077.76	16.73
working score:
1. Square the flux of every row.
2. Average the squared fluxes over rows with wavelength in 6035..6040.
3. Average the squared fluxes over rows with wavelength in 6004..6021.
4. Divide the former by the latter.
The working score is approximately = 1.16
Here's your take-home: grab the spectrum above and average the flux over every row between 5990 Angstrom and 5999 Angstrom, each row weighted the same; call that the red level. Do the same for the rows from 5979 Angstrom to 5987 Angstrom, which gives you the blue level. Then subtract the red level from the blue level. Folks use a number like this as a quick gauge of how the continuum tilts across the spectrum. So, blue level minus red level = 0.0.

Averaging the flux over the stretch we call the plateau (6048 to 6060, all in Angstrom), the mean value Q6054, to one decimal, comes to 16.7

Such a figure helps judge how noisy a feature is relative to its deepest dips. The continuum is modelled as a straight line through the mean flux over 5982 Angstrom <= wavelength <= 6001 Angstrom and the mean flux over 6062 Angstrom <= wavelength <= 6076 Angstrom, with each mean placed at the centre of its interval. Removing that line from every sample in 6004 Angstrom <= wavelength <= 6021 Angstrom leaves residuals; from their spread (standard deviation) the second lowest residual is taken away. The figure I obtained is 1.6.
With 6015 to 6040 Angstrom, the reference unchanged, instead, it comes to 1.9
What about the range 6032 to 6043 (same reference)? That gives -0.1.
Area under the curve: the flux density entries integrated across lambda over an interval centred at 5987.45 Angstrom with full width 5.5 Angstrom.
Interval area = 88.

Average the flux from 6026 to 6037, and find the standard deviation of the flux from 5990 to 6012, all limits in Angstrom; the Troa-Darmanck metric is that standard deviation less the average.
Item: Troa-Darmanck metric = -16.3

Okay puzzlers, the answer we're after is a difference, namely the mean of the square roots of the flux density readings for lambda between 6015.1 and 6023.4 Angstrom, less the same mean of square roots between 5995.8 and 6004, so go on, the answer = -0.11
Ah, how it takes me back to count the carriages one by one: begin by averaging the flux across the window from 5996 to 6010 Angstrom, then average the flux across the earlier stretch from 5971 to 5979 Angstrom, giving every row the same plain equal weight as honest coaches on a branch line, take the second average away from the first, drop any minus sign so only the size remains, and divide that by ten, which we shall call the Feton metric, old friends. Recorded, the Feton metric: 0.042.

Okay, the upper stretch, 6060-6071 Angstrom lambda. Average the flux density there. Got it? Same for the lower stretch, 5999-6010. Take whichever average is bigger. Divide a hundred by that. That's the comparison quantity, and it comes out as 6.04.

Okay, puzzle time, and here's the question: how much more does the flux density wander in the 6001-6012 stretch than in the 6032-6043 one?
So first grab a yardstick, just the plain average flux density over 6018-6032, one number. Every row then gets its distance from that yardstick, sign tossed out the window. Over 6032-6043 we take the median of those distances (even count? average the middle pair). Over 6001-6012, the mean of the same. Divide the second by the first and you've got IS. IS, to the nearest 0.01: 0.37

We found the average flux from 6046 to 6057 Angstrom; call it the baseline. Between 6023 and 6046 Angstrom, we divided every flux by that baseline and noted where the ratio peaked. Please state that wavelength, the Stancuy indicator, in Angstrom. 6044.26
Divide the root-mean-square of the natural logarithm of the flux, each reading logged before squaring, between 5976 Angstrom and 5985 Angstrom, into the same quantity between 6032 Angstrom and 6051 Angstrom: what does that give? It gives 1.01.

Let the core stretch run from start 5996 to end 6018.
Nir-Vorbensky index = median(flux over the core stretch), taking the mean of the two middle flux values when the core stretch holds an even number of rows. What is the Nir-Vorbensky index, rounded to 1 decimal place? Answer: 16.0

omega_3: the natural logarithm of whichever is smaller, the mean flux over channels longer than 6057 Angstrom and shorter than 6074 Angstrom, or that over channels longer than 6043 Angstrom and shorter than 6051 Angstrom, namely 2.81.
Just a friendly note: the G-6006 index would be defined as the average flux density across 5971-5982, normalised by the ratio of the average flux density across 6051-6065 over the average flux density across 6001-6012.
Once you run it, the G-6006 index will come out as 15.8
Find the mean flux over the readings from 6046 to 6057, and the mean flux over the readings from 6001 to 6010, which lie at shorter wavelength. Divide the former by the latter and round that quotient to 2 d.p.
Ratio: 1.03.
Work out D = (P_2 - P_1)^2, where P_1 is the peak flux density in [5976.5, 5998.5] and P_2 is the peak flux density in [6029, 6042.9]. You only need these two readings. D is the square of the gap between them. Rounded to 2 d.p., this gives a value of 0.12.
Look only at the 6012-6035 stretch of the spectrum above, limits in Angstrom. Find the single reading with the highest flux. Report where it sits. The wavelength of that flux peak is 6033.14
